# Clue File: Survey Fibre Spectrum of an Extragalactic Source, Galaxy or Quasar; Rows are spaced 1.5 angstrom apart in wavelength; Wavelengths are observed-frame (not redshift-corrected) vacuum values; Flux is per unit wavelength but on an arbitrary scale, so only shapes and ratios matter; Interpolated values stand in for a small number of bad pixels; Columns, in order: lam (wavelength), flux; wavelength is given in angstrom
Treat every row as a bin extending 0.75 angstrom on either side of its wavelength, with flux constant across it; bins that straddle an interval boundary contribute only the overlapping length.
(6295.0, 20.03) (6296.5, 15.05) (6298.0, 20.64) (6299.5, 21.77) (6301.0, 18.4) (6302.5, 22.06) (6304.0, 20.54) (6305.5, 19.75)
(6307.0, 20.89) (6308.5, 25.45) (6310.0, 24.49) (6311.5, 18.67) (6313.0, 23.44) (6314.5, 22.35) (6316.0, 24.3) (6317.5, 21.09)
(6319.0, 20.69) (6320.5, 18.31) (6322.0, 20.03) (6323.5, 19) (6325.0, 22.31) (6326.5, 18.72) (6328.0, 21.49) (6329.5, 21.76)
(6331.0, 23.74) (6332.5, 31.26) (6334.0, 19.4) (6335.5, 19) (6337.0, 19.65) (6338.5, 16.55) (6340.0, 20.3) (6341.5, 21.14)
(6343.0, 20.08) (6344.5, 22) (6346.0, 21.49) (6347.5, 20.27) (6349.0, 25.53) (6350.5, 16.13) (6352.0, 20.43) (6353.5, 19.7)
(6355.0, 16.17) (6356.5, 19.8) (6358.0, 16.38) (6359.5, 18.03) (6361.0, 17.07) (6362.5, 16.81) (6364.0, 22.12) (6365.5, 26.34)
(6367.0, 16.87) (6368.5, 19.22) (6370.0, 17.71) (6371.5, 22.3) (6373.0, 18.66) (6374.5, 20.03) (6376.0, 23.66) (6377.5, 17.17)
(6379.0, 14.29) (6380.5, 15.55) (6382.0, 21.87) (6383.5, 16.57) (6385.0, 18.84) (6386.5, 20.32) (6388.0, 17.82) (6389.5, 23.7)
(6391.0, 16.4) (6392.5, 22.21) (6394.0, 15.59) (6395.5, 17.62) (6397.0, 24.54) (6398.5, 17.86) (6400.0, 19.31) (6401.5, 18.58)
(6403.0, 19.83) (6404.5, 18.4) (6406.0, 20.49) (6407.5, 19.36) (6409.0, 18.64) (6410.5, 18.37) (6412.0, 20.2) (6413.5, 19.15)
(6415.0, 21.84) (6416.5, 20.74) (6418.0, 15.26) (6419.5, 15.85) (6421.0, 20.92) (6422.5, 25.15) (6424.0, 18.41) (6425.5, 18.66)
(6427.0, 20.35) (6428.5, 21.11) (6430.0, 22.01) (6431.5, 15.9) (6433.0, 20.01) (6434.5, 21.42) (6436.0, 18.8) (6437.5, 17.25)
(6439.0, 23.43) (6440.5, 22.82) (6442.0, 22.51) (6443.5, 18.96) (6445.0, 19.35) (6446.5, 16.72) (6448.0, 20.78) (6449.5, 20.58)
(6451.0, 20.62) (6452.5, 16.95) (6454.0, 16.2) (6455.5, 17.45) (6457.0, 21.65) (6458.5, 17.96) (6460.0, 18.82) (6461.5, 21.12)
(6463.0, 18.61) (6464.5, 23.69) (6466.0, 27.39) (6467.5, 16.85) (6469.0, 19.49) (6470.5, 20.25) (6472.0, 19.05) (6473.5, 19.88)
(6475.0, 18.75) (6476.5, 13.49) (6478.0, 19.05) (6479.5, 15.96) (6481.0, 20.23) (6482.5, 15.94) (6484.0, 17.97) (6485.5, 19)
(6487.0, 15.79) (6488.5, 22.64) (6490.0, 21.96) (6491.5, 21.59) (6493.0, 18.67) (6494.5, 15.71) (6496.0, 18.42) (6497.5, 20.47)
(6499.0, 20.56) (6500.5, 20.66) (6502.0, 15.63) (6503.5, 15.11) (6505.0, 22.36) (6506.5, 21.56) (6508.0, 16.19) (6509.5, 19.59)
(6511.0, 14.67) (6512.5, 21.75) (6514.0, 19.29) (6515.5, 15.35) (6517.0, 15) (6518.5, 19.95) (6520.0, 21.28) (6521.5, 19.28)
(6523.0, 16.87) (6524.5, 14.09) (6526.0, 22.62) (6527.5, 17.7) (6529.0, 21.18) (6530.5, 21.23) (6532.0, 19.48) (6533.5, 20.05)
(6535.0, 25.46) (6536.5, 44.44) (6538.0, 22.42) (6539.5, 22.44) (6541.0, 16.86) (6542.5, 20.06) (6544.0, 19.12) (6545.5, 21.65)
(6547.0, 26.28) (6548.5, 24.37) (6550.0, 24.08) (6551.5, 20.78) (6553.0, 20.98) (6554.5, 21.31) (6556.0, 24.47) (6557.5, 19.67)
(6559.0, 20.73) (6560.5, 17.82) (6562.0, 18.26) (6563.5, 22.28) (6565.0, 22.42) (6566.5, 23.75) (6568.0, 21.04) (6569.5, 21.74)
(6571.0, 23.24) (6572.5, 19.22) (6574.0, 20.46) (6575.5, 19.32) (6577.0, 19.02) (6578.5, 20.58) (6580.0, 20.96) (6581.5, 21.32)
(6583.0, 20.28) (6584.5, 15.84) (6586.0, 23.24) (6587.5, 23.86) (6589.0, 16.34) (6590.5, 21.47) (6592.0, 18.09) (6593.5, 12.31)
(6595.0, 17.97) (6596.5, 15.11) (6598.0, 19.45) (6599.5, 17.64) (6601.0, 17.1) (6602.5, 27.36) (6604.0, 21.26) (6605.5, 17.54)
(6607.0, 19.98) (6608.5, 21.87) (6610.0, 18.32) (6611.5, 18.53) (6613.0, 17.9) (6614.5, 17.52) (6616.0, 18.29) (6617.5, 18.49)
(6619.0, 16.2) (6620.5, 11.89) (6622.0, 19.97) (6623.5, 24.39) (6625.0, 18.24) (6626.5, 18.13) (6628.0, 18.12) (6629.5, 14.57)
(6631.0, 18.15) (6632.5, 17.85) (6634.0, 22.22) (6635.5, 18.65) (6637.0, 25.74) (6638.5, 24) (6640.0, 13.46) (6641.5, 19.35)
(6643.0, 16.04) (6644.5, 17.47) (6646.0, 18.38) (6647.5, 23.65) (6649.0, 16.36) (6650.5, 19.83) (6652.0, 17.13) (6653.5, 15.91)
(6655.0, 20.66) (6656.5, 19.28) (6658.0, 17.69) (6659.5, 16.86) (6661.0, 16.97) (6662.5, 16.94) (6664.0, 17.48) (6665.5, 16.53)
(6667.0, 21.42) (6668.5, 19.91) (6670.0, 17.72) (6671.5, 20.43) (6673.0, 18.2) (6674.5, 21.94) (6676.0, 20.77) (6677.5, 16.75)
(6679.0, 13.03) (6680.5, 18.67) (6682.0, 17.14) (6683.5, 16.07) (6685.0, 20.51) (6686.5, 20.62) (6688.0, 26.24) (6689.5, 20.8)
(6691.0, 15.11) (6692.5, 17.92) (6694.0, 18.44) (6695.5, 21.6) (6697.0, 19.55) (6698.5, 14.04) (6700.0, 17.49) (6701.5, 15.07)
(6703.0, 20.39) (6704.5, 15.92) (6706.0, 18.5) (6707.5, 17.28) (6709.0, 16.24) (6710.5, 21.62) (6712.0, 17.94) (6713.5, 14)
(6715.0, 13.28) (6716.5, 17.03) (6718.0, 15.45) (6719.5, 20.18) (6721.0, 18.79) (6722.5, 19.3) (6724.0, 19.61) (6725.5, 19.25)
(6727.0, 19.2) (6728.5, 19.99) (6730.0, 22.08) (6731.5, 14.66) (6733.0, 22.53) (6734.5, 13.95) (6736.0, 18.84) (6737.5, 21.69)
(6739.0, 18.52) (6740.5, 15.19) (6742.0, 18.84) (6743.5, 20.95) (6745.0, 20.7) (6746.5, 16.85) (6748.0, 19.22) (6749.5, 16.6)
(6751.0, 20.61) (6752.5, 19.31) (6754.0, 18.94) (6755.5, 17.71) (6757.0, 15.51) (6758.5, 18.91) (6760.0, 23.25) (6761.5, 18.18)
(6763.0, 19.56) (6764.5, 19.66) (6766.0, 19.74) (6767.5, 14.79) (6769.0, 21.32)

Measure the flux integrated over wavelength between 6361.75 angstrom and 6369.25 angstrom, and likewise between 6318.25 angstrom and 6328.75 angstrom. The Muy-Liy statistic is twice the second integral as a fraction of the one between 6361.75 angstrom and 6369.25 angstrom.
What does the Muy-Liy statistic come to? 2.8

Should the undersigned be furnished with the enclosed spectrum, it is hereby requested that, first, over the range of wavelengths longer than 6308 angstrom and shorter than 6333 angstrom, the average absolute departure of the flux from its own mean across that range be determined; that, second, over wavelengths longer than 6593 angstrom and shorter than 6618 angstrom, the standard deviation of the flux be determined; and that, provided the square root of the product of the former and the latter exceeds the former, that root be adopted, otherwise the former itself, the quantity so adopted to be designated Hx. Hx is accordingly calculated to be 2.7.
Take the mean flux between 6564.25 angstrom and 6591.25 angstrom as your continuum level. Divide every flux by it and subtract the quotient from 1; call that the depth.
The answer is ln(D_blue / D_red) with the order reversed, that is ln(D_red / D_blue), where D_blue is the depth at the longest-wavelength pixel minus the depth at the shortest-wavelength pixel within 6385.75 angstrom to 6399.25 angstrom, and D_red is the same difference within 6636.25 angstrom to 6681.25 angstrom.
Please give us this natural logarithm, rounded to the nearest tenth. 1.1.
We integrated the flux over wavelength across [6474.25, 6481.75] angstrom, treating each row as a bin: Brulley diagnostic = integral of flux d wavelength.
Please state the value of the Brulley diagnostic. 131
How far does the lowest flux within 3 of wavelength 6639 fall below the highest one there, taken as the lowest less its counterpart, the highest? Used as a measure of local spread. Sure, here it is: -12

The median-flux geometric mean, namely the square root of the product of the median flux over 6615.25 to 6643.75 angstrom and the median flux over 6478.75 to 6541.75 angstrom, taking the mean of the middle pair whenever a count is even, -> 18.9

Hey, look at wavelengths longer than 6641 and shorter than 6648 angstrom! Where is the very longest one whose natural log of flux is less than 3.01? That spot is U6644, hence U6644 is 6646.0 angstrom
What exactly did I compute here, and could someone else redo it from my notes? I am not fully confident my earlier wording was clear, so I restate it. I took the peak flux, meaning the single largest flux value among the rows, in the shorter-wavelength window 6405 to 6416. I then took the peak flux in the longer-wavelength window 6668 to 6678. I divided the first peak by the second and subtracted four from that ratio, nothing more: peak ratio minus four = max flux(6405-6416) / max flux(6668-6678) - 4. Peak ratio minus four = -3.00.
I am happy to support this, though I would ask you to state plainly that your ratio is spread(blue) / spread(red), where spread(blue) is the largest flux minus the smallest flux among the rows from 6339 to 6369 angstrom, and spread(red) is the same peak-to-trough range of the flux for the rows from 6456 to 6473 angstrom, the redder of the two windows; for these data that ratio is 0.97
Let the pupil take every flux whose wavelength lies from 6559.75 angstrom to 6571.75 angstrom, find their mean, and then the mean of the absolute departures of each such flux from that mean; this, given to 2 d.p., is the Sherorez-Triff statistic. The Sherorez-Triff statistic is 1.71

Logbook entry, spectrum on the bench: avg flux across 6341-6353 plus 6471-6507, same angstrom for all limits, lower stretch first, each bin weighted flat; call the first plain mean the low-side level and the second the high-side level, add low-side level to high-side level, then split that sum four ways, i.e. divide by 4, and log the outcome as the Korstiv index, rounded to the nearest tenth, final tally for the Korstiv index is 9.9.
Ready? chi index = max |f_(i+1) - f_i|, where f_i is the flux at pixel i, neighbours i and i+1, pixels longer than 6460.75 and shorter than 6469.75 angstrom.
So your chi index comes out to 11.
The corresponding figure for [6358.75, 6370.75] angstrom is 9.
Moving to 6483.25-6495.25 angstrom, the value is 7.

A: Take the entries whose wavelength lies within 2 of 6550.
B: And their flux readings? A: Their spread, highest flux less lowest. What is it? 4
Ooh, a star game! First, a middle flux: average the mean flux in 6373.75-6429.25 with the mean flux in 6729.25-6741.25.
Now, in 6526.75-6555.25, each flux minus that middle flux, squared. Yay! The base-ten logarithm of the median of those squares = 0.74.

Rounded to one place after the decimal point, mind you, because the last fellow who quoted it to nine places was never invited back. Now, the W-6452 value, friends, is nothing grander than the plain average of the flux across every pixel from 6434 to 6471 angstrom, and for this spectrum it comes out 20.0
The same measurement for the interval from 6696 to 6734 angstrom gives 18.0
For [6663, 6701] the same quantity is 18.7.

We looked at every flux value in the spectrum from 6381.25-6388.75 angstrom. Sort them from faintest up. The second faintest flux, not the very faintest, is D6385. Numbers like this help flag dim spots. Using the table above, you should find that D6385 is 17.82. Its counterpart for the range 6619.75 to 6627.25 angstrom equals 18.13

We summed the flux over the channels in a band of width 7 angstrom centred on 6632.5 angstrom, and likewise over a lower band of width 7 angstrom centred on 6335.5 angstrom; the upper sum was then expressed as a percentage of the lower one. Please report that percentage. 86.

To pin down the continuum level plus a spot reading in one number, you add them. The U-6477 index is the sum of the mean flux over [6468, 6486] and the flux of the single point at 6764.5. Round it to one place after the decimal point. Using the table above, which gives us 37.9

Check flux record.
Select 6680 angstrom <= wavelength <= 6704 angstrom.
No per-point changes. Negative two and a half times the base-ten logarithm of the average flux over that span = -3.18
